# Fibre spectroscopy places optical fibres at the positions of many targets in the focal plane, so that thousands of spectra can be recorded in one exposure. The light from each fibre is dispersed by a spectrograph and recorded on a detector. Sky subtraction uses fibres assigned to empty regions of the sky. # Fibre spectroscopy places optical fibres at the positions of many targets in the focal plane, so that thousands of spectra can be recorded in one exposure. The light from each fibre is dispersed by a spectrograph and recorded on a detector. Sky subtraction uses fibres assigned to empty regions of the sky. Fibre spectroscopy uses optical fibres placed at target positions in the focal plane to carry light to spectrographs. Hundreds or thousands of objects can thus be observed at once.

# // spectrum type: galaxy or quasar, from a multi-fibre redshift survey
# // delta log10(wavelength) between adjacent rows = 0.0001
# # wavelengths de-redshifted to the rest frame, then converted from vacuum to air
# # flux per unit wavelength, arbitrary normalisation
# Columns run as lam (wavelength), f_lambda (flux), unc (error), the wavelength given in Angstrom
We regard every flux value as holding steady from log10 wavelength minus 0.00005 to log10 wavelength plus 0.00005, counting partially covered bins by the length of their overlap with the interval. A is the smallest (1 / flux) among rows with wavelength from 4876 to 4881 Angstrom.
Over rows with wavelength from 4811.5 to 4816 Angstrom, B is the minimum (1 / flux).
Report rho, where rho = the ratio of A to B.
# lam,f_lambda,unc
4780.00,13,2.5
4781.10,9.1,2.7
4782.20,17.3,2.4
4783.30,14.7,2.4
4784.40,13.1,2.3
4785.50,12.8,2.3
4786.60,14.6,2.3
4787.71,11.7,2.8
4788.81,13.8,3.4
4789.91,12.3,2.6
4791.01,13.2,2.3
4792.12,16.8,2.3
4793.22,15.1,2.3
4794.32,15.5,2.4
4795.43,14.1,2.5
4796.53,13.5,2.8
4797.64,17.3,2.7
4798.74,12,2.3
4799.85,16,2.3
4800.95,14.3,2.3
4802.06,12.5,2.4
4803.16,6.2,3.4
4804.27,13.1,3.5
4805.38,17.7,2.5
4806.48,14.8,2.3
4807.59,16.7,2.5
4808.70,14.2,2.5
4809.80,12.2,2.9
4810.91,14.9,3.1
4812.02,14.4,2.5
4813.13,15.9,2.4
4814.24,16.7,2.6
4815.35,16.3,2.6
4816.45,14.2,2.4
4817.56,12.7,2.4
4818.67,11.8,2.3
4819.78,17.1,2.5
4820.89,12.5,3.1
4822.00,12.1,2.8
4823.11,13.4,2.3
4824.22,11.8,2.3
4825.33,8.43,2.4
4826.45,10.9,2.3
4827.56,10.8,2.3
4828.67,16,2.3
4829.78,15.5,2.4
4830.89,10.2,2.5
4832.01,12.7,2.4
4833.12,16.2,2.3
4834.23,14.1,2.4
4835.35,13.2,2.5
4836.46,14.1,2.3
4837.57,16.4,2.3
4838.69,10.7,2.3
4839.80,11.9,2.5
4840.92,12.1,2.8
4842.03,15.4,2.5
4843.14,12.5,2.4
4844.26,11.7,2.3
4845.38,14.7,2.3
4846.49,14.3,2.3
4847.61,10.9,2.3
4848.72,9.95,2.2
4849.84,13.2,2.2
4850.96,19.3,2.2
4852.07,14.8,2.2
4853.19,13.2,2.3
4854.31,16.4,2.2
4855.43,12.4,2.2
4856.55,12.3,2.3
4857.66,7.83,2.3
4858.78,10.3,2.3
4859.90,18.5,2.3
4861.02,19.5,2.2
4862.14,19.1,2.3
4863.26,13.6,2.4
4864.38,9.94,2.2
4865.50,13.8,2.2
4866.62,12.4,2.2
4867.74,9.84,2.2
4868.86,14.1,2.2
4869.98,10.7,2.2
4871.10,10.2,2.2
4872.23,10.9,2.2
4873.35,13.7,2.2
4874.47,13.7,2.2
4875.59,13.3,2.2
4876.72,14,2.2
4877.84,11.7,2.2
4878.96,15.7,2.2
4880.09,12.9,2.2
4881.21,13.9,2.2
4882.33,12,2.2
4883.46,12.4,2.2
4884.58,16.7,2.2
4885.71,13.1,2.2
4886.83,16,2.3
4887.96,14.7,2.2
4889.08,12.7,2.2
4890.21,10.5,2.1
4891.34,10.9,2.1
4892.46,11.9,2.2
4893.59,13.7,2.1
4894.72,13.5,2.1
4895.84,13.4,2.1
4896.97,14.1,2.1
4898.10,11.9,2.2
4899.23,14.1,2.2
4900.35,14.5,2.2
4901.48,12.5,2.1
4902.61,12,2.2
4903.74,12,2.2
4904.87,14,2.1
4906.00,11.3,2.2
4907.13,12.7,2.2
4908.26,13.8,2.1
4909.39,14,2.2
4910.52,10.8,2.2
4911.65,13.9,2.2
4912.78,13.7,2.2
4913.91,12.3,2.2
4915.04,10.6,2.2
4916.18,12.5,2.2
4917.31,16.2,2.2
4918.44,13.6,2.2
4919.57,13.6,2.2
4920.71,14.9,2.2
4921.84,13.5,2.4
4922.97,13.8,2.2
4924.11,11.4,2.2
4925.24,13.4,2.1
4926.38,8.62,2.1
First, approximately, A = 0.0637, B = 0.060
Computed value 1.06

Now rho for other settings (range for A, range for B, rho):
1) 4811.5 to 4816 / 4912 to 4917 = 0.82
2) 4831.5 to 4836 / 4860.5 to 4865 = 1.20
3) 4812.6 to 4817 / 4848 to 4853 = 1.16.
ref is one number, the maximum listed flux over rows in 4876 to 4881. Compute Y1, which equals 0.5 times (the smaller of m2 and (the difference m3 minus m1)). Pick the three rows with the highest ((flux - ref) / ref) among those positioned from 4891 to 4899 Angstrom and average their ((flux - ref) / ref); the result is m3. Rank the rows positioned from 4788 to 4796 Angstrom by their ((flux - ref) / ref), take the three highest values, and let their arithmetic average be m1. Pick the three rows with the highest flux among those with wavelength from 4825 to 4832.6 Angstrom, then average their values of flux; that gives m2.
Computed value -0.06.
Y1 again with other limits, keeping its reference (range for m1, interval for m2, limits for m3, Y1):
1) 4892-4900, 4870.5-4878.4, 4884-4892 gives 0.06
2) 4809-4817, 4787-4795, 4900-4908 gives -0.08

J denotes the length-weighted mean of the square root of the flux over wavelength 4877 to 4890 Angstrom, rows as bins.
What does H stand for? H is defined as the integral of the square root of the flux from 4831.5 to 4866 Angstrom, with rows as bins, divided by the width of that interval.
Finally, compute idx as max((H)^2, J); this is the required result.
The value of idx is 13.6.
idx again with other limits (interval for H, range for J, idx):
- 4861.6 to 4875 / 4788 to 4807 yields 12.5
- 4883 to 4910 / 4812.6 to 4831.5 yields 13.1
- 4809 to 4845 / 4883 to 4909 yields 13.3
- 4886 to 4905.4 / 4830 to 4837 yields 13.0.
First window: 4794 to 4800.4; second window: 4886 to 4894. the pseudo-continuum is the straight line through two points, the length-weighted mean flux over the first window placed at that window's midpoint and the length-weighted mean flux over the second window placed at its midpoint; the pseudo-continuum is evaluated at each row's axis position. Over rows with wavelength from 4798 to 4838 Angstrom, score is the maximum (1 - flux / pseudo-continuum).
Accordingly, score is 0.57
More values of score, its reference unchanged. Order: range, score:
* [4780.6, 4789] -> 0.39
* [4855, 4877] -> 0.42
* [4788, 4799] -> 0.18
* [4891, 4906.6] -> 0.15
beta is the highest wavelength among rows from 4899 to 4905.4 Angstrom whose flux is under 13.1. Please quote 4903.74 Angstrom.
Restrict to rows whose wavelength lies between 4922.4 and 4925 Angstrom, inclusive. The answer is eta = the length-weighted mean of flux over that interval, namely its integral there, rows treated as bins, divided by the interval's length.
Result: 12.7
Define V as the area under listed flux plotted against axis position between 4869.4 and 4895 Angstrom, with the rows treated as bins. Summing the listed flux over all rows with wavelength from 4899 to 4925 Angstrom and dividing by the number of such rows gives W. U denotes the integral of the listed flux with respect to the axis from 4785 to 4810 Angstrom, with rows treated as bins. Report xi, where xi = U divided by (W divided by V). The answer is 8843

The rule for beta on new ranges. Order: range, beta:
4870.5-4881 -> 4880.09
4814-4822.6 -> 4822.00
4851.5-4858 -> 4857.66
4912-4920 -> 4916.18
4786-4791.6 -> 4789.91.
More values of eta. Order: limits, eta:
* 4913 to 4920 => 13.2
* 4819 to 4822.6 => 13.8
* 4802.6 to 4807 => 12.9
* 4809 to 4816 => 15.0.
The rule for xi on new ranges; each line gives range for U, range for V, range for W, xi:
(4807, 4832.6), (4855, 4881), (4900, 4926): 9006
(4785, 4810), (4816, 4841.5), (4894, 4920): 8832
